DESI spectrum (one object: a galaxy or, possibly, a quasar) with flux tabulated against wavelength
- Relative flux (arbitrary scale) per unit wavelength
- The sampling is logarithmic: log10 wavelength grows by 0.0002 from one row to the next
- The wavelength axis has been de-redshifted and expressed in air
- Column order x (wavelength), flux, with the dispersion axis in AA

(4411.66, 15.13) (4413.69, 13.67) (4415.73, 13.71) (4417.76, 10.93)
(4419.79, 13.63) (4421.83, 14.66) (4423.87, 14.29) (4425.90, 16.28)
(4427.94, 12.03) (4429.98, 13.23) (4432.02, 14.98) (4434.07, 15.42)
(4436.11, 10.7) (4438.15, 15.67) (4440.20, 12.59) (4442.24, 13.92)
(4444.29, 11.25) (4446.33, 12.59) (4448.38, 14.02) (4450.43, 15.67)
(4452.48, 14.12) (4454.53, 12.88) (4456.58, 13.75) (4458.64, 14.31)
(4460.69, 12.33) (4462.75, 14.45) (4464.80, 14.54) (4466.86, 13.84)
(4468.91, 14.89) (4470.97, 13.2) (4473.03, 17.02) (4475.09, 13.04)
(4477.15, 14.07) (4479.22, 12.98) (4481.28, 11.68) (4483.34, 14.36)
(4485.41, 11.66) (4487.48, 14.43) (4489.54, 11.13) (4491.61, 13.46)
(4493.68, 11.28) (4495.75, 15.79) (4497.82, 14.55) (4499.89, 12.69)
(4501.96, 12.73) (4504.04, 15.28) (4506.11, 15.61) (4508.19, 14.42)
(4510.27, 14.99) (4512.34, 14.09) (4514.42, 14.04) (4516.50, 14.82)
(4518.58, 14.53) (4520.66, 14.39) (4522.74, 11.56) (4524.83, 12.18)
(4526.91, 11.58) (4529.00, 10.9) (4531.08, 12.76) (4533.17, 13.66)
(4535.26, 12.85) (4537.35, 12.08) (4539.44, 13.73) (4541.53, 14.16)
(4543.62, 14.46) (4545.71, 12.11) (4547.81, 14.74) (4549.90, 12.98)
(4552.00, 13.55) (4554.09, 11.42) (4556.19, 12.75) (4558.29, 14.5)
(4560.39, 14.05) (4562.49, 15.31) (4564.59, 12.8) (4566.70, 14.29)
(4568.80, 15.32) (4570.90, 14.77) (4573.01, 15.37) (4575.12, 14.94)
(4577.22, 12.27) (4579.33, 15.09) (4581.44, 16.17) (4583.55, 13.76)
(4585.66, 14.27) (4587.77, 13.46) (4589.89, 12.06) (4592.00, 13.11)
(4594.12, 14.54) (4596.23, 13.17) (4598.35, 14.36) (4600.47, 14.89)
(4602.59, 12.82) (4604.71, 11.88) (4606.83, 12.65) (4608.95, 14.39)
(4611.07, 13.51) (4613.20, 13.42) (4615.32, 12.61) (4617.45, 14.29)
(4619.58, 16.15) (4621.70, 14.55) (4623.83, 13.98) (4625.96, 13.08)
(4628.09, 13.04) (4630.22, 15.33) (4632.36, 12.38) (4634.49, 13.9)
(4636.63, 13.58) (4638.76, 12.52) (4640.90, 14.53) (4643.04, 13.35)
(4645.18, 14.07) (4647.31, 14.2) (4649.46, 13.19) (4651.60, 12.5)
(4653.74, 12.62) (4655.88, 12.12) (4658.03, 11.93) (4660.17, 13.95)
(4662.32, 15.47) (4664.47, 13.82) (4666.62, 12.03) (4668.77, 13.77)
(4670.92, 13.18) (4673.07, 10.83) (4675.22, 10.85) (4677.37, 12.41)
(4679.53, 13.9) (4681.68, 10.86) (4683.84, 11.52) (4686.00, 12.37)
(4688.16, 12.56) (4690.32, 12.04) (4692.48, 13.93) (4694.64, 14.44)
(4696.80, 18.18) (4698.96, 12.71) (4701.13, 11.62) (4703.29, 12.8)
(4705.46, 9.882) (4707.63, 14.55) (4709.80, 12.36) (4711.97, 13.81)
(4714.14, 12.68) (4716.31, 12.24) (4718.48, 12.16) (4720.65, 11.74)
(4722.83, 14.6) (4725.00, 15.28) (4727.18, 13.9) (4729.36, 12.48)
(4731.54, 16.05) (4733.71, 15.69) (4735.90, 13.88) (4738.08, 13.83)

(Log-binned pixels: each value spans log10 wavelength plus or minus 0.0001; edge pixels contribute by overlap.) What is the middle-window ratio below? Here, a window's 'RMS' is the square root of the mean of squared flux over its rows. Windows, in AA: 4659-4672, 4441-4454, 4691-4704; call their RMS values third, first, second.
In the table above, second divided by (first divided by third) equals 14.2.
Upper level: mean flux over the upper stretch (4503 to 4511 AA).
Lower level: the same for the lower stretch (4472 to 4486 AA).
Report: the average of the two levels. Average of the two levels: 14.3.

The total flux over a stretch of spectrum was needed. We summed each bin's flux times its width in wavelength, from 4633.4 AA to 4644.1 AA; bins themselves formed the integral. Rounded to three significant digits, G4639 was 145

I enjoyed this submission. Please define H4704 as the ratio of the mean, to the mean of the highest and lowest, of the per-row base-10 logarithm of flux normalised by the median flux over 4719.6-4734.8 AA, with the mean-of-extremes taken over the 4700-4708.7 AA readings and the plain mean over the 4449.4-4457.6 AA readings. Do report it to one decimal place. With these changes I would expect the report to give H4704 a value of 0.2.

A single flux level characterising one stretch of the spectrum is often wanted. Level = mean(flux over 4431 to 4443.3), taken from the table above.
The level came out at 13.9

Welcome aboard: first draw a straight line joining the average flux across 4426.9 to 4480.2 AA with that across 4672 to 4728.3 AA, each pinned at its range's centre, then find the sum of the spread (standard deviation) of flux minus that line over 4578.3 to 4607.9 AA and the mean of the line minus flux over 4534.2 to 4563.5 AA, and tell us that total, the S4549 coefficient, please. 1.1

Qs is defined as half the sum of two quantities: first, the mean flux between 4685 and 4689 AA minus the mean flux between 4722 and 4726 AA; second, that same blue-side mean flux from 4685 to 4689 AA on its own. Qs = 5.0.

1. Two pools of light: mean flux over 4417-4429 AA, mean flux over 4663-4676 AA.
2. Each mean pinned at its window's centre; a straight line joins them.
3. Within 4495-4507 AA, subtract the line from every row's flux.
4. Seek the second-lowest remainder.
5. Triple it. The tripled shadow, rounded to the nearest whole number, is -2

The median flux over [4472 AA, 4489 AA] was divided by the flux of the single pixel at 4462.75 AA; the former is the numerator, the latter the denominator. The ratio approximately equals 0.94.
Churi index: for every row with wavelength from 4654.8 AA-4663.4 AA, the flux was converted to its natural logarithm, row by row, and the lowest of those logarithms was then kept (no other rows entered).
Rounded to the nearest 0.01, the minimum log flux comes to 2.48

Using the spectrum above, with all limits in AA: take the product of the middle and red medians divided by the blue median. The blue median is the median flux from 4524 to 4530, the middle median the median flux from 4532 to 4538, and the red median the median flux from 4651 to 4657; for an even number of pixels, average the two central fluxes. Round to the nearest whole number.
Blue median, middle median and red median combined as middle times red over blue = 14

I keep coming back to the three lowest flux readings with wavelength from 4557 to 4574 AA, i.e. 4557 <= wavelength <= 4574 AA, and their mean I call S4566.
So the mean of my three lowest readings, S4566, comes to 13.7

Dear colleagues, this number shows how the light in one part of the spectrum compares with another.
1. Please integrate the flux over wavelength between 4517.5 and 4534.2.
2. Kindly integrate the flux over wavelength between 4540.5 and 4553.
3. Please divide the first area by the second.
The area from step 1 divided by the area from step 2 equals 1.2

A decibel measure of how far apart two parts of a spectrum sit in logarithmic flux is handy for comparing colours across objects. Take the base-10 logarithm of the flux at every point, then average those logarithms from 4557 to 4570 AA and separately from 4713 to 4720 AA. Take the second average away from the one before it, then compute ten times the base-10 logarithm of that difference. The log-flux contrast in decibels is -11.9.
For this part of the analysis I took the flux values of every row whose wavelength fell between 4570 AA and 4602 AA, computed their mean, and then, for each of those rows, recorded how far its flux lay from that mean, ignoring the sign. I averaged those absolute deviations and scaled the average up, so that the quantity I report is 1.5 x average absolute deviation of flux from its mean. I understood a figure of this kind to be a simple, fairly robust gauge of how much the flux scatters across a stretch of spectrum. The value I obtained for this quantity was 1.4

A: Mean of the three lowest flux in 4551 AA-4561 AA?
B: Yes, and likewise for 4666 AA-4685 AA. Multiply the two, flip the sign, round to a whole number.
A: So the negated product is -136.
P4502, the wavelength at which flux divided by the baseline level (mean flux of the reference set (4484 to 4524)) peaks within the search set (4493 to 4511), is 4495.75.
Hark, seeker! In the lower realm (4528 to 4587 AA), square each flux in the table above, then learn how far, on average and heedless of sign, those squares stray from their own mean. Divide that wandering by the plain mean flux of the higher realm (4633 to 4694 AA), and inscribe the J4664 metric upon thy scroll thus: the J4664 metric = 2.25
